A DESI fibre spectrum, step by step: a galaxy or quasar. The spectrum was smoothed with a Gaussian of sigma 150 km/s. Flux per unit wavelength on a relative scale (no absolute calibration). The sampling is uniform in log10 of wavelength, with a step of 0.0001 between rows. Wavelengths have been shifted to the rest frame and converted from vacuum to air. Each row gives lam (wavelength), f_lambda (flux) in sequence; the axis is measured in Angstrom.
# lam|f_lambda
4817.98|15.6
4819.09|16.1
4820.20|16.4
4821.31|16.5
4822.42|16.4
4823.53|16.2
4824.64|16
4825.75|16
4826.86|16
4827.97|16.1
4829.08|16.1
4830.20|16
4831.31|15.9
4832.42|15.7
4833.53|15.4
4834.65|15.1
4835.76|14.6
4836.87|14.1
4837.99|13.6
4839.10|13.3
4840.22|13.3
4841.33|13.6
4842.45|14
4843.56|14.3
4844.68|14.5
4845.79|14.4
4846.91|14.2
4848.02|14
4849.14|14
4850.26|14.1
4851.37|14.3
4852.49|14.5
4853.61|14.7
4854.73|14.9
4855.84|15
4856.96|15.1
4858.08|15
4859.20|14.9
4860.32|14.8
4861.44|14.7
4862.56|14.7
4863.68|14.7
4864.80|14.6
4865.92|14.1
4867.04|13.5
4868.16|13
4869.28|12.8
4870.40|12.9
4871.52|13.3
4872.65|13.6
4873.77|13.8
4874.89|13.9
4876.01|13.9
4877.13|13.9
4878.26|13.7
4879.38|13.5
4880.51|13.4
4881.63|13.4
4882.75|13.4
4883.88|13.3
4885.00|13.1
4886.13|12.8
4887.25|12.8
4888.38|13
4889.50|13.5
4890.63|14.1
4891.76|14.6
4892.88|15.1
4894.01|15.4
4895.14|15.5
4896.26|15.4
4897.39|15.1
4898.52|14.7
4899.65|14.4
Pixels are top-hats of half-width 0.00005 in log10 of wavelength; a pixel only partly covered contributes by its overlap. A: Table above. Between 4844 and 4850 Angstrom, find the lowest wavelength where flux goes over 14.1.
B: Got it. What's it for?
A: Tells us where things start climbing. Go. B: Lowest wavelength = 4844.68 Angstrom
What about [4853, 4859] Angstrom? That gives 4853.61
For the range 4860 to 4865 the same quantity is 4860.32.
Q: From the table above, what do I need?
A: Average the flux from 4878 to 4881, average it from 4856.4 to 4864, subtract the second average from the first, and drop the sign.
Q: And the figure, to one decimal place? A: 1.3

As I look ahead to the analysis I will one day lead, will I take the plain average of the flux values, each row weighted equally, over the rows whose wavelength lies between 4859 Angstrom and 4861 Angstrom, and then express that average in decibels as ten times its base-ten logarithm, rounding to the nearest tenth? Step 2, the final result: 11.7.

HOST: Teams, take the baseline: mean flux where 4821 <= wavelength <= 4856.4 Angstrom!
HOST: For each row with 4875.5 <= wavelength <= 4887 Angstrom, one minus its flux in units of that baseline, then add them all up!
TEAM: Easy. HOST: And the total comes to 1.0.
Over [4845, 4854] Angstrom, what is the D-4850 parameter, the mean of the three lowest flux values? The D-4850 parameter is 14.0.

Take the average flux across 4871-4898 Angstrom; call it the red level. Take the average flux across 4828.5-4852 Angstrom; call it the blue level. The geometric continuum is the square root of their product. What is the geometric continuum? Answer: 14.2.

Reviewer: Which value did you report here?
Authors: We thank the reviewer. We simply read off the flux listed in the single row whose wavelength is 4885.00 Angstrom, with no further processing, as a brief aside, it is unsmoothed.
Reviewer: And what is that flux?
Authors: 13.1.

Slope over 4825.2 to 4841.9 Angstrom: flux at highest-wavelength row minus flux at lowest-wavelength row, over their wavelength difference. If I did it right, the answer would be -0.15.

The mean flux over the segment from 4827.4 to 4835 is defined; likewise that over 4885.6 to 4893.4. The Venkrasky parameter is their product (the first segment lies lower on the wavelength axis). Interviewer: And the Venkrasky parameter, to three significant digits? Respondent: 216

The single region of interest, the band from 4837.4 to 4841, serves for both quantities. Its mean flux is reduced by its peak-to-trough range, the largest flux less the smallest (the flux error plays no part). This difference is 13.1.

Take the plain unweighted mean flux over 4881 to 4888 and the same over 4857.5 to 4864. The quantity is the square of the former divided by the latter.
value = 11.7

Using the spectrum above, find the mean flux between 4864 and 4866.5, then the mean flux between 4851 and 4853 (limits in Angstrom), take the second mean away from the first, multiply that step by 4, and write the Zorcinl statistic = 0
